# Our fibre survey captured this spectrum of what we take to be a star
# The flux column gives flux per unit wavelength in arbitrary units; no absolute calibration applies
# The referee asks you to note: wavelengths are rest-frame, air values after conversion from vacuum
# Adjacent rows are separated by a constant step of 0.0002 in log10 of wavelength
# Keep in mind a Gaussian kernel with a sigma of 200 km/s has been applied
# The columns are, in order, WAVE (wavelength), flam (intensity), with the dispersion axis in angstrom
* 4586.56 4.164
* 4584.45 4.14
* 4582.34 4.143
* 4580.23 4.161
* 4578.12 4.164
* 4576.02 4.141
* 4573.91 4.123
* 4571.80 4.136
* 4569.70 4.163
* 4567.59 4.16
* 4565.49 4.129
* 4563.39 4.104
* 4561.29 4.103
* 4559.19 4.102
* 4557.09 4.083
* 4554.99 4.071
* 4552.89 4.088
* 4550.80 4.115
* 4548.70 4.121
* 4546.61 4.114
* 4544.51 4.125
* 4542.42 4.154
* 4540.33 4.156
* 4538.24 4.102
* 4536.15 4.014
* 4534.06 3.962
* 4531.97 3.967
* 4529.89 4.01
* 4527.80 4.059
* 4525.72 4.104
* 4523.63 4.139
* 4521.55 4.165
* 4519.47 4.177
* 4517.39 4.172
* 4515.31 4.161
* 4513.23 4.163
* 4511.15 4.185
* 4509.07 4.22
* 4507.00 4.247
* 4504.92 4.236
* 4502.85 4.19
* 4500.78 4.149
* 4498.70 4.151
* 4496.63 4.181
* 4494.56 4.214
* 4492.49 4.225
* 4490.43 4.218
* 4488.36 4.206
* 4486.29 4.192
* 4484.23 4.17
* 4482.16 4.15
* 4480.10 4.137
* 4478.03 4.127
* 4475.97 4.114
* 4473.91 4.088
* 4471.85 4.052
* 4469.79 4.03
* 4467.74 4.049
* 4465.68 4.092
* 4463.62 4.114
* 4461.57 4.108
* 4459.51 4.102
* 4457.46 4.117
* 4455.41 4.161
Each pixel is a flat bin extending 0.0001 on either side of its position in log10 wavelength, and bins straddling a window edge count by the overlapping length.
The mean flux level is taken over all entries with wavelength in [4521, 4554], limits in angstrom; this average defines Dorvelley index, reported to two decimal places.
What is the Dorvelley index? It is 4.09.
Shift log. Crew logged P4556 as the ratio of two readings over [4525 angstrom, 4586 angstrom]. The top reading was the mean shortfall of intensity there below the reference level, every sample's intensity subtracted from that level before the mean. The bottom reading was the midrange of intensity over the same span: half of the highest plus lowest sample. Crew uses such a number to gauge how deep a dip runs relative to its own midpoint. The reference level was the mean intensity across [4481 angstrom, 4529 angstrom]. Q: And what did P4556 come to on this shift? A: 0.018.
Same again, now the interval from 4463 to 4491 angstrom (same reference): 0.013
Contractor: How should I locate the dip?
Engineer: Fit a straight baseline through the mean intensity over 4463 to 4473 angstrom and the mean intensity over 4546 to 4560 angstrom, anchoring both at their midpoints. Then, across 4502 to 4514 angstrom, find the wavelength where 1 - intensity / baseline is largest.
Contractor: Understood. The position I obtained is 4513.23 angstrom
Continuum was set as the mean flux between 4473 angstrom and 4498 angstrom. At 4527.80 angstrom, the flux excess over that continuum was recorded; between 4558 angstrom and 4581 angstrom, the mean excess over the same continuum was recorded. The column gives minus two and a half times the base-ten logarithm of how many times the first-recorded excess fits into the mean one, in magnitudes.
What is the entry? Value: 1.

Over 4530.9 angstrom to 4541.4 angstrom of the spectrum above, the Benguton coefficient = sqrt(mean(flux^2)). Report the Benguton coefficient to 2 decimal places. 4.04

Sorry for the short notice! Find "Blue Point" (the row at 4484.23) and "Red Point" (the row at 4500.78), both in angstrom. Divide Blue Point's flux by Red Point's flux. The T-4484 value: 1.01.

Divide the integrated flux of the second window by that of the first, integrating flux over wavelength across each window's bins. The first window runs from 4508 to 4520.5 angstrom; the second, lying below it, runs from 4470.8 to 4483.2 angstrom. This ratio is 0.98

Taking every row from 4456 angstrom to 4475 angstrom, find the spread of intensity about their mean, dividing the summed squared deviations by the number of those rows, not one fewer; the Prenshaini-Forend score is 0.030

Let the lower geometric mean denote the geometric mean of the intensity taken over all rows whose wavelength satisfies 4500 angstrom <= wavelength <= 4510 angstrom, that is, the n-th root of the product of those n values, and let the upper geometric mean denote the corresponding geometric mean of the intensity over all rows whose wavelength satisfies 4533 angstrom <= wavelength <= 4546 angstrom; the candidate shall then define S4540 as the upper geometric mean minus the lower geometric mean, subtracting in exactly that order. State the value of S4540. -0.12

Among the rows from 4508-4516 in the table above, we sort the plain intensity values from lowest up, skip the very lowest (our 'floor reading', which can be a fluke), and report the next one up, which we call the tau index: 4.163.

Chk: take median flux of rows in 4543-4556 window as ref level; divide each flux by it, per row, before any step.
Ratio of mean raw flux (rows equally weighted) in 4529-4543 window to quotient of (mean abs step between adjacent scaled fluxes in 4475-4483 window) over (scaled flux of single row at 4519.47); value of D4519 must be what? 1410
